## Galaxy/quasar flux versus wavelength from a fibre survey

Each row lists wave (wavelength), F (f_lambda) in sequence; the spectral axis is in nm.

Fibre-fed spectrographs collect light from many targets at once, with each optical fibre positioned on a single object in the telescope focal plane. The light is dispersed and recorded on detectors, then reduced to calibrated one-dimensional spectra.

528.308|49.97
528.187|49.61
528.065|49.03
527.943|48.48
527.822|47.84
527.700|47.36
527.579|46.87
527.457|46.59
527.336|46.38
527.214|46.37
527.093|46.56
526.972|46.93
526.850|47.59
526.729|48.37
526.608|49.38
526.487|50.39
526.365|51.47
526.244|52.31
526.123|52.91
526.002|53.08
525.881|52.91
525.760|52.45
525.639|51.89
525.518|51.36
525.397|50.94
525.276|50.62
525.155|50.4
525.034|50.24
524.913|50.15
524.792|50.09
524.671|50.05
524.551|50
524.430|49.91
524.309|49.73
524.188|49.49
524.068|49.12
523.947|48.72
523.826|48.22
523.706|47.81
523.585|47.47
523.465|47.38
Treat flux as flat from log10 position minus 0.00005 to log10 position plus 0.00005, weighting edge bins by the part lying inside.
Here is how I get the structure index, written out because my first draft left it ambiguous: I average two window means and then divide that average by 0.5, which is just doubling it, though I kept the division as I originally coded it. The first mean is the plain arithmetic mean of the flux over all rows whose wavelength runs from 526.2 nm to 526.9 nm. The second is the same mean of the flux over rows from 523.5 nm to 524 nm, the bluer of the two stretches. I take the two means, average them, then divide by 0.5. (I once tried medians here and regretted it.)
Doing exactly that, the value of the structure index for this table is 98.0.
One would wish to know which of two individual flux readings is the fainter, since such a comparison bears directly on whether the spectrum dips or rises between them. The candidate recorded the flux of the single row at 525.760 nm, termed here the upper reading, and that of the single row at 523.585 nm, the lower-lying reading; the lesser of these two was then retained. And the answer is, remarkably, 47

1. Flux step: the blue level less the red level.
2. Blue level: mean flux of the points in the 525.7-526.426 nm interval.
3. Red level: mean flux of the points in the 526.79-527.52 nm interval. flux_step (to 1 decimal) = 5.8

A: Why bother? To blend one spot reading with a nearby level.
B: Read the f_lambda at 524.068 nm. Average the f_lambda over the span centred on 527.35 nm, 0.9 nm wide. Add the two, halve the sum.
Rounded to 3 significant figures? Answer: 47.9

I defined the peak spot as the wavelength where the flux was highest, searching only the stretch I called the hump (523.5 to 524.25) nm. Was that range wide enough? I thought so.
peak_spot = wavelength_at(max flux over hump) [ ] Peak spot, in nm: 524.188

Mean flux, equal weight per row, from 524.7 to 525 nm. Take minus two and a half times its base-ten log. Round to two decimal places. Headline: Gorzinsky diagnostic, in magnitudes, -4.25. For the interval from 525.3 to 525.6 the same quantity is -4.27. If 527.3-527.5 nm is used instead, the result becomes -4.17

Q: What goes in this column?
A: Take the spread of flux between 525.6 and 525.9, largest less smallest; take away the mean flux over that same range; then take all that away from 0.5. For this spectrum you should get 52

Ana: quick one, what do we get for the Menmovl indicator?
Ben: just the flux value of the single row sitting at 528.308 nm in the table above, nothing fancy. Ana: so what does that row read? 49.97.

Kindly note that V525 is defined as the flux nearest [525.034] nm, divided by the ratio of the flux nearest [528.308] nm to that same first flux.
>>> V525 51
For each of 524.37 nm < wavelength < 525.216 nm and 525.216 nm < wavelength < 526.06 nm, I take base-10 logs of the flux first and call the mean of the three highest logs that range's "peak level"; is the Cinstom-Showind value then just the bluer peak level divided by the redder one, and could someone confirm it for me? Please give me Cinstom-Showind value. 0.988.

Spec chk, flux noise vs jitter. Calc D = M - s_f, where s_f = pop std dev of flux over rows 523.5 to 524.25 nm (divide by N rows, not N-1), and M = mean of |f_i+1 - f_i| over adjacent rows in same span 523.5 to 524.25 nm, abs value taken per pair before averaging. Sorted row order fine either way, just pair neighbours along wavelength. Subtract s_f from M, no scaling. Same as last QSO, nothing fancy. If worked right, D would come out -0.31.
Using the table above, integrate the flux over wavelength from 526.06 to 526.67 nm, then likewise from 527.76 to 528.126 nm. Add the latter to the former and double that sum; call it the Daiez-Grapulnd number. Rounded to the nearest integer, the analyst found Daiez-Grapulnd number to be 98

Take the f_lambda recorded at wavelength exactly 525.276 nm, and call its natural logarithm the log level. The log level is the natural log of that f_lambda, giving 3.92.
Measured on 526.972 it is 3.85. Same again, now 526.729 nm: 3.88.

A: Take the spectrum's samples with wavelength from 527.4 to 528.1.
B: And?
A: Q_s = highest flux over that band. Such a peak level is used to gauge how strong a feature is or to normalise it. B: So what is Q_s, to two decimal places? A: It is 49.03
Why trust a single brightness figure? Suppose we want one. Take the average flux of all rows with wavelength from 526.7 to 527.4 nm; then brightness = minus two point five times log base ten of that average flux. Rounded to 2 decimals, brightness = -4.18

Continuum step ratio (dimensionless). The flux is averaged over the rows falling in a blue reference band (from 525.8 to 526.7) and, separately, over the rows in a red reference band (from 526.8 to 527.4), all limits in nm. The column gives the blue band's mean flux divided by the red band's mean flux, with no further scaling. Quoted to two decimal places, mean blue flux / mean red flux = 1.11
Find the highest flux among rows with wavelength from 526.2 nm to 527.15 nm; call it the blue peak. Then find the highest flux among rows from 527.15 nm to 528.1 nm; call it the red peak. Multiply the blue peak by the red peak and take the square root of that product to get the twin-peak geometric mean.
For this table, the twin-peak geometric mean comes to 50.6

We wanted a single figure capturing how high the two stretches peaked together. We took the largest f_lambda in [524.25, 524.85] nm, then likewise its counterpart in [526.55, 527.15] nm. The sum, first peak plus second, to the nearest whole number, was 99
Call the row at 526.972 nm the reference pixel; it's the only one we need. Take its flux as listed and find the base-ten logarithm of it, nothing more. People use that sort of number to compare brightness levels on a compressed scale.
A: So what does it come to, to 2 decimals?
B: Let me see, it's 1.67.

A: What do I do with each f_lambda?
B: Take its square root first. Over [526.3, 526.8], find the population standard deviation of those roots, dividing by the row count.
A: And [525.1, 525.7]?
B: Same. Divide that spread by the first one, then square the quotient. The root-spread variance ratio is 0.21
